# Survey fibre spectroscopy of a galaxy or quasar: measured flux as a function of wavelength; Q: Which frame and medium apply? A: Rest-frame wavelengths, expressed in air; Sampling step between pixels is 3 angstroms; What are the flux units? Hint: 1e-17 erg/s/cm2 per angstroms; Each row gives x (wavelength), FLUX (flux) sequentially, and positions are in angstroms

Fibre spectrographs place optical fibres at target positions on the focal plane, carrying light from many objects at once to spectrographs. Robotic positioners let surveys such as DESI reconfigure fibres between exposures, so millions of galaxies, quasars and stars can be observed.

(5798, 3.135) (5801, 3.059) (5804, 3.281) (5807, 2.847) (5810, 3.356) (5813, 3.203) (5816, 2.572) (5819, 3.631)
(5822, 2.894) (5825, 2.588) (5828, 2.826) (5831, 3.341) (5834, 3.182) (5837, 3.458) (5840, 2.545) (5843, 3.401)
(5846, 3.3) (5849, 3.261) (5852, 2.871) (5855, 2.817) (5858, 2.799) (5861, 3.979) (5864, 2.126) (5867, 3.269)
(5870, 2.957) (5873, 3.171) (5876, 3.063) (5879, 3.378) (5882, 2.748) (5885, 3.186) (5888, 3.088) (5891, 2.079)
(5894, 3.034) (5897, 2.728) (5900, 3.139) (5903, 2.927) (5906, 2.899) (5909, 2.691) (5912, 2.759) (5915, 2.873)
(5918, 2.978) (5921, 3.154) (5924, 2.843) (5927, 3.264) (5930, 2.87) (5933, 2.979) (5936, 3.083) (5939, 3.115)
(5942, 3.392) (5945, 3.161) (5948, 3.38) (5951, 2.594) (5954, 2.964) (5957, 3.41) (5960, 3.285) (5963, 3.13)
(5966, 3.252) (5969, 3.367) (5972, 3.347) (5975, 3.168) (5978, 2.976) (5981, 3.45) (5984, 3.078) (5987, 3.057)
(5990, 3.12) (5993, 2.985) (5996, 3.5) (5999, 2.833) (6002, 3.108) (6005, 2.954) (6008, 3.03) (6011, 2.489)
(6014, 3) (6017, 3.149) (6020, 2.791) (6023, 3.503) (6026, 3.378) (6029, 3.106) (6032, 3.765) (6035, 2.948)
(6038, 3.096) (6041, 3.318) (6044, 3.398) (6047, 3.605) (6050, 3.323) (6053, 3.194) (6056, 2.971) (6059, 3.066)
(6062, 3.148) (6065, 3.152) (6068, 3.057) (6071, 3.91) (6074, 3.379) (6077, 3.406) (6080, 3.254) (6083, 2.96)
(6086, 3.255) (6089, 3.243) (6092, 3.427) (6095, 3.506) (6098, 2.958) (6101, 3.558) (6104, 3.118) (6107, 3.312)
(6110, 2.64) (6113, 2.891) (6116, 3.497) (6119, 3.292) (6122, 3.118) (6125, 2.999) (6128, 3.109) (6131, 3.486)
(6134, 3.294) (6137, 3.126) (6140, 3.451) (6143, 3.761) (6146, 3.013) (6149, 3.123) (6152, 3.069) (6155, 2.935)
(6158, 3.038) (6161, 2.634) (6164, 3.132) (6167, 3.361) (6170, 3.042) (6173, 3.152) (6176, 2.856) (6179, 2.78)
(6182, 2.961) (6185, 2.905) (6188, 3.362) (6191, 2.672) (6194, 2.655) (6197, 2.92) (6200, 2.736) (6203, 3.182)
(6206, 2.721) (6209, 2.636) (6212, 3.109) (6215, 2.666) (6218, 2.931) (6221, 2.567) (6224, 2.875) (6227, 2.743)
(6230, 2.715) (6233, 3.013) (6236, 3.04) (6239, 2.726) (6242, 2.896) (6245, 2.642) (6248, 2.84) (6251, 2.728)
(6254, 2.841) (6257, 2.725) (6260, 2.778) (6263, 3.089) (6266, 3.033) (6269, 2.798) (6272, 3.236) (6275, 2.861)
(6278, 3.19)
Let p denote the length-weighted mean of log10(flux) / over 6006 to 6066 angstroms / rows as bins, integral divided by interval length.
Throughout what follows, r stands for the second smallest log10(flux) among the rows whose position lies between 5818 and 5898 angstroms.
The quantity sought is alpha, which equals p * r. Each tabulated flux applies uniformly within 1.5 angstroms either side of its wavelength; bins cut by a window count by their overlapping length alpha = 0.164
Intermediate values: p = 0.499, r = 0.33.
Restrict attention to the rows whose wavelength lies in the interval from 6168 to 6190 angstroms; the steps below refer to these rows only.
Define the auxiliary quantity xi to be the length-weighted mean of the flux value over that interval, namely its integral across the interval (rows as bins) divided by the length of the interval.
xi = 3.01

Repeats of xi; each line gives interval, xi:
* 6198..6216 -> 2.85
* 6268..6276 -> 2.98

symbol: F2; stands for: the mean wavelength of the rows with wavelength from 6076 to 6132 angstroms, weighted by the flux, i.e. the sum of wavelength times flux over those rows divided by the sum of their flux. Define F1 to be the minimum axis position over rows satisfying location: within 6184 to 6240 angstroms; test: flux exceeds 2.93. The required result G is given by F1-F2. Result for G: 84.2 angstroms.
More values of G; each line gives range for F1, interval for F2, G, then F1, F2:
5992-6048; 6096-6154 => -132.2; 5993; 6125.2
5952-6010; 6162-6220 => -236.4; 5954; 6190.4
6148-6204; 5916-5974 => 203.5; 6149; 5945.5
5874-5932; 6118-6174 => -269.7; 5876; 6145.7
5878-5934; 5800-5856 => 51.1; 5879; 5827.9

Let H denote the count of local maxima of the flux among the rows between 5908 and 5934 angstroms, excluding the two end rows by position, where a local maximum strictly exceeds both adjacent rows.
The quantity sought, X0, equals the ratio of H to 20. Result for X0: 0.100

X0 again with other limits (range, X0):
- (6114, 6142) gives 0.050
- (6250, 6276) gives 0.150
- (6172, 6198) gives 0.100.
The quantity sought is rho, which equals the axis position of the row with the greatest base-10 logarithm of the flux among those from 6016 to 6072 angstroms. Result 6071 angstroms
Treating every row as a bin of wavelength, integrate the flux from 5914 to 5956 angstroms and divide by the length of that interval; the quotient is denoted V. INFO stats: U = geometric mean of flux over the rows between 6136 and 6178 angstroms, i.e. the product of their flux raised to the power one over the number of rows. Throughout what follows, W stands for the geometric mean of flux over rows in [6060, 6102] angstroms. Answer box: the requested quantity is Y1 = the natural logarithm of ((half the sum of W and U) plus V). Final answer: 1.83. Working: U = 3.11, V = 3.05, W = 3.29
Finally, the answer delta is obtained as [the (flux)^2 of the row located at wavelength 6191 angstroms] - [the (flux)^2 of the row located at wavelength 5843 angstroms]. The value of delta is -4.4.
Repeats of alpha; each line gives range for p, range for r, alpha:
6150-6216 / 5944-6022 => 0.193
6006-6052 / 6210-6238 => 0.214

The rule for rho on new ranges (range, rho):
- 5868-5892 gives 5879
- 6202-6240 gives 6203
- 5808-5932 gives 5861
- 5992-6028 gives 6023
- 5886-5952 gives 5942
